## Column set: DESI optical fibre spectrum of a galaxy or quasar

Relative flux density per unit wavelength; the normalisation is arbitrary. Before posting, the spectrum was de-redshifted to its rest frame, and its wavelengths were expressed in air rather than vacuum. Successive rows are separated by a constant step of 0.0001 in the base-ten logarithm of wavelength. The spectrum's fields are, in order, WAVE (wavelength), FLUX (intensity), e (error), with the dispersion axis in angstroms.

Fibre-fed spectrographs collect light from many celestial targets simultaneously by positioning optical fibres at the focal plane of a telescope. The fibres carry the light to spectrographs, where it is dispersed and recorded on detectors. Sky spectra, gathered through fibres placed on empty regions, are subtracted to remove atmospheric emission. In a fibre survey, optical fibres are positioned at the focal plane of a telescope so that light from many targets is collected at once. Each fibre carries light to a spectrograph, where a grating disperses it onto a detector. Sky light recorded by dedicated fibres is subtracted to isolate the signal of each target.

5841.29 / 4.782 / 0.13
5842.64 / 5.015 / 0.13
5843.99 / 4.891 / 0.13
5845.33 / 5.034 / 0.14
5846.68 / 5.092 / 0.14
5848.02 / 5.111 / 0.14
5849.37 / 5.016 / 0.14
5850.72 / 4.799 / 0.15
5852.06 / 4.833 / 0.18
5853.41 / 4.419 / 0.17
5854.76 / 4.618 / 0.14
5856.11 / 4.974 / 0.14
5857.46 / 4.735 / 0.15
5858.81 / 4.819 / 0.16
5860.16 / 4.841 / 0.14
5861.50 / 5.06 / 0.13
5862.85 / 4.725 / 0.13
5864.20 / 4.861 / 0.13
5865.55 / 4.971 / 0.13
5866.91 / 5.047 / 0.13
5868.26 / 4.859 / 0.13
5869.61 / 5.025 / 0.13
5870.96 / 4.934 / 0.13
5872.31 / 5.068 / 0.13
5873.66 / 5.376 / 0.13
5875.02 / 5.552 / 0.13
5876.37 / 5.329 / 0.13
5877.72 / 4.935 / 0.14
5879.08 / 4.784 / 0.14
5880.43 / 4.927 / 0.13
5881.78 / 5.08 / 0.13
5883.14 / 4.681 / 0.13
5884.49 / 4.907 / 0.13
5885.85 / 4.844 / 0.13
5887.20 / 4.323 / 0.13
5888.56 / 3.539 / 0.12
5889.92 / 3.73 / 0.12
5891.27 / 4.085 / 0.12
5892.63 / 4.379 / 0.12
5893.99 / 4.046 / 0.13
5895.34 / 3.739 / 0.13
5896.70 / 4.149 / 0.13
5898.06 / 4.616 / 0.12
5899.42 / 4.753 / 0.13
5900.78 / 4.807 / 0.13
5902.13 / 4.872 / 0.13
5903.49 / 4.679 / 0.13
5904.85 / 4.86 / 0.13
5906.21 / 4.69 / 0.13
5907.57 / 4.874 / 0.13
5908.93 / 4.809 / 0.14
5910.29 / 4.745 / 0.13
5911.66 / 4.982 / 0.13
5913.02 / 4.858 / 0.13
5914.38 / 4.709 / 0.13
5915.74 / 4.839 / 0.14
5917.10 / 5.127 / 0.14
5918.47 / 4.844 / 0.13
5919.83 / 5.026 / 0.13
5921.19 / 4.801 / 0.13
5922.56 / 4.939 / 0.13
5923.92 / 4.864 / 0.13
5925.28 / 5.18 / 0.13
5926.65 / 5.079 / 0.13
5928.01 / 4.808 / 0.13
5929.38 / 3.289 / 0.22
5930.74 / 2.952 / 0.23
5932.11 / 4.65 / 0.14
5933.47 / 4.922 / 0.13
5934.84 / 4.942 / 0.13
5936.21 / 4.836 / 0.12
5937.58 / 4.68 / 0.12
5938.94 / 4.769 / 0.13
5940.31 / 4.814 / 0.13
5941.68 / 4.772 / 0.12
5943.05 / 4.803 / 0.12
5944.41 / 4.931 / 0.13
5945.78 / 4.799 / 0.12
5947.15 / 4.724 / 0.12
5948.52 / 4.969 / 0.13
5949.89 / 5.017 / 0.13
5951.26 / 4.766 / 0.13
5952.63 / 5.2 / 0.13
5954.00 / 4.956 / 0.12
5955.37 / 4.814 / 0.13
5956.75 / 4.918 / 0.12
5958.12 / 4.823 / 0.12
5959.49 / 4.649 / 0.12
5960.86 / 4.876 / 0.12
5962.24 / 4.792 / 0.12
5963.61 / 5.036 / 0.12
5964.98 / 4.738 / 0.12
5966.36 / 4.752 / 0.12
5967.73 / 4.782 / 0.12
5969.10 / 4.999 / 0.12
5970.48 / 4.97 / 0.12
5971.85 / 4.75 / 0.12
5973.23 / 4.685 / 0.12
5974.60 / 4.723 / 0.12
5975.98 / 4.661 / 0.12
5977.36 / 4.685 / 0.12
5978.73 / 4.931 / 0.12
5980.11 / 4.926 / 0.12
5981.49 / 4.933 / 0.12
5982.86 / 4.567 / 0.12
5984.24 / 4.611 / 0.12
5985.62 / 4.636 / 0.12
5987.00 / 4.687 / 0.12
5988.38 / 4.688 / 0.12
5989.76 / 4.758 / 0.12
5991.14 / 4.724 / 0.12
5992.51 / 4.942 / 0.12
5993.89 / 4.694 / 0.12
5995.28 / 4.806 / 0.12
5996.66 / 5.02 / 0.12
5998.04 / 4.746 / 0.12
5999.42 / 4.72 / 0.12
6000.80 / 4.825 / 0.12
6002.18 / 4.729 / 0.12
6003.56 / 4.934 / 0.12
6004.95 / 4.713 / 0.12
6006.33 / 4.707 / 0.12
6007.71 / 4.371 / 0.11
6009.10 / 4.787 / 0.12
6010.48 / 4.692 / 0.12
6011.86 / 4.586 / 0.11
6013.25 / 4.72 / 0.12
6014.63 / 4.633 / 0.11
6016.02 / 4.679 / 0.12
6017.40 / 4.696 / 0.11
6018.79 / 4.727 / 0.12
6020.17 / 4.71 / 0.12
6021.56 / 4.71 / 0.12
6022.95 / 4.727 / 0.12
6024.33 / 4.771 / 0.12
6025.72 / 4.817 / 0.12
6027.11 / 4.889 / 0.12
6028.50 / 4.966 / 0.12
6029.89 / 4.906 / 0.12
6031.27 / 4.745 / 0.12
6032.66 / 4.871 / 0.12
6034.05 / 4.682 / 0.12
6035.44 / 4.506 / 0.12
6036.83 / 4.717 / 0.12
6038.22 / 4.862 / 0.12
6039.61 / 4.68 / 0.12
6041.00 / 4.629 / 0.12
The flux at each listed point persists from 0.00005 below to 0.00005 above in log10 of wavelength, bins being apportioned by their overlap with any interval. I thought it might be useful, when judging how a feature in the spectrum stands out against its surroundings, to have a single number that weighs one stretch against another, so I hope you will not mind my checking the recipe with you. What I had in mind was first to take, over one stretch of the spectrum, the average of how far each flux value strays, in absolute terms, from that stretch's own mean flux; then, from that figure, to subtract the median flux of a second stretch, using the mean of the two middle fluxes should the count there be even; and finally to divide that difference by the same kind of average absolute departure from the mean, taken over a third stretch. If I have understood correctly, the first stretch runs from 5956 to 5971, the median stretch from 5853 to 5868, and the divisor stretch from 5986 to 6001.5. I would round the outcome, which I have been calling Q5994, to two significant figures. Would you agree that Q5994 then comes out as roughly -56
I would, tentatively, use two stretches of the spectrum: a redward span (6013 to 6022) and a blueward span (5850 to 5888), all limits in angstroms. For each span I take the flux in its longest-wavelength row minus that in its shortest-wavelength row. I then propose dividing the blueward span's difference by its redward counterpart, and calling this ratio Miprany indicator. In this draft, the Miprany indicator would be 48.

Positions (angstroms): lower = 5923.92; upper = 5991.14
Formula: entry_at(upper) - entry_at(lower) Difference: -0.14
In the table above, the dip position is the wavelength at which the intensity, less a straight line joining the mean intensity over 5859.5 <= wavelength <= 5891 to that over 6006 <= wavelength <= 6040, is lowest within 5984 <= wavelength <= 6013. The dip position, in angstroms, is 6007.71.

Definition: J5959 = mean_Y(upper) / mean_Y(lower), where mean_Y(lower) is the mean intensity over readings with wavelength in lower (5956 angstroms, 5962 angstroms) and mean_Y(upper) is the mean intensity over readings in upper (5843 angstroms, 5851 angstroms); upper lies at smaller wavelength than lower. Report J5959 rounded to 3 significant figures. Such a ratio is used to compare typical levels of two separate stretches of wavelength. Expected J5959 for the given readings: 1.04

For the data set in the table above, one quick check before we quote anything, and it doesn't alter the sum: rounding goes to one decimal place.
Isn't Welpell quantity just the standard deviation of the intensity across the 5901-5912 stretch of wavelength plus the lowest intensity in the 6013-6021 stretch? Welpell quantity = 4.7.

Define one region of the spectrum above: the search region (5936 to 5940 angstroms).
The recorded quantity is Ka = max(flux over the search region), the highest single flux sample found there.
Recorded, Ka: 4.836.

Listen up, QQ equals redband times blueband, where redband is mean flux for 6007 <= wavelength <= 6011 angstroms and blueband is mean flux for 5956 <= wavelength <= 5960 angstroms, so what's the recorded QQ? 22.1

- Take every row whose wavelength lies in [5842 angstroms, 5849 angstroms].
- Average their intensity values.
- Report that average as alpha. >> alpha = 5.03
